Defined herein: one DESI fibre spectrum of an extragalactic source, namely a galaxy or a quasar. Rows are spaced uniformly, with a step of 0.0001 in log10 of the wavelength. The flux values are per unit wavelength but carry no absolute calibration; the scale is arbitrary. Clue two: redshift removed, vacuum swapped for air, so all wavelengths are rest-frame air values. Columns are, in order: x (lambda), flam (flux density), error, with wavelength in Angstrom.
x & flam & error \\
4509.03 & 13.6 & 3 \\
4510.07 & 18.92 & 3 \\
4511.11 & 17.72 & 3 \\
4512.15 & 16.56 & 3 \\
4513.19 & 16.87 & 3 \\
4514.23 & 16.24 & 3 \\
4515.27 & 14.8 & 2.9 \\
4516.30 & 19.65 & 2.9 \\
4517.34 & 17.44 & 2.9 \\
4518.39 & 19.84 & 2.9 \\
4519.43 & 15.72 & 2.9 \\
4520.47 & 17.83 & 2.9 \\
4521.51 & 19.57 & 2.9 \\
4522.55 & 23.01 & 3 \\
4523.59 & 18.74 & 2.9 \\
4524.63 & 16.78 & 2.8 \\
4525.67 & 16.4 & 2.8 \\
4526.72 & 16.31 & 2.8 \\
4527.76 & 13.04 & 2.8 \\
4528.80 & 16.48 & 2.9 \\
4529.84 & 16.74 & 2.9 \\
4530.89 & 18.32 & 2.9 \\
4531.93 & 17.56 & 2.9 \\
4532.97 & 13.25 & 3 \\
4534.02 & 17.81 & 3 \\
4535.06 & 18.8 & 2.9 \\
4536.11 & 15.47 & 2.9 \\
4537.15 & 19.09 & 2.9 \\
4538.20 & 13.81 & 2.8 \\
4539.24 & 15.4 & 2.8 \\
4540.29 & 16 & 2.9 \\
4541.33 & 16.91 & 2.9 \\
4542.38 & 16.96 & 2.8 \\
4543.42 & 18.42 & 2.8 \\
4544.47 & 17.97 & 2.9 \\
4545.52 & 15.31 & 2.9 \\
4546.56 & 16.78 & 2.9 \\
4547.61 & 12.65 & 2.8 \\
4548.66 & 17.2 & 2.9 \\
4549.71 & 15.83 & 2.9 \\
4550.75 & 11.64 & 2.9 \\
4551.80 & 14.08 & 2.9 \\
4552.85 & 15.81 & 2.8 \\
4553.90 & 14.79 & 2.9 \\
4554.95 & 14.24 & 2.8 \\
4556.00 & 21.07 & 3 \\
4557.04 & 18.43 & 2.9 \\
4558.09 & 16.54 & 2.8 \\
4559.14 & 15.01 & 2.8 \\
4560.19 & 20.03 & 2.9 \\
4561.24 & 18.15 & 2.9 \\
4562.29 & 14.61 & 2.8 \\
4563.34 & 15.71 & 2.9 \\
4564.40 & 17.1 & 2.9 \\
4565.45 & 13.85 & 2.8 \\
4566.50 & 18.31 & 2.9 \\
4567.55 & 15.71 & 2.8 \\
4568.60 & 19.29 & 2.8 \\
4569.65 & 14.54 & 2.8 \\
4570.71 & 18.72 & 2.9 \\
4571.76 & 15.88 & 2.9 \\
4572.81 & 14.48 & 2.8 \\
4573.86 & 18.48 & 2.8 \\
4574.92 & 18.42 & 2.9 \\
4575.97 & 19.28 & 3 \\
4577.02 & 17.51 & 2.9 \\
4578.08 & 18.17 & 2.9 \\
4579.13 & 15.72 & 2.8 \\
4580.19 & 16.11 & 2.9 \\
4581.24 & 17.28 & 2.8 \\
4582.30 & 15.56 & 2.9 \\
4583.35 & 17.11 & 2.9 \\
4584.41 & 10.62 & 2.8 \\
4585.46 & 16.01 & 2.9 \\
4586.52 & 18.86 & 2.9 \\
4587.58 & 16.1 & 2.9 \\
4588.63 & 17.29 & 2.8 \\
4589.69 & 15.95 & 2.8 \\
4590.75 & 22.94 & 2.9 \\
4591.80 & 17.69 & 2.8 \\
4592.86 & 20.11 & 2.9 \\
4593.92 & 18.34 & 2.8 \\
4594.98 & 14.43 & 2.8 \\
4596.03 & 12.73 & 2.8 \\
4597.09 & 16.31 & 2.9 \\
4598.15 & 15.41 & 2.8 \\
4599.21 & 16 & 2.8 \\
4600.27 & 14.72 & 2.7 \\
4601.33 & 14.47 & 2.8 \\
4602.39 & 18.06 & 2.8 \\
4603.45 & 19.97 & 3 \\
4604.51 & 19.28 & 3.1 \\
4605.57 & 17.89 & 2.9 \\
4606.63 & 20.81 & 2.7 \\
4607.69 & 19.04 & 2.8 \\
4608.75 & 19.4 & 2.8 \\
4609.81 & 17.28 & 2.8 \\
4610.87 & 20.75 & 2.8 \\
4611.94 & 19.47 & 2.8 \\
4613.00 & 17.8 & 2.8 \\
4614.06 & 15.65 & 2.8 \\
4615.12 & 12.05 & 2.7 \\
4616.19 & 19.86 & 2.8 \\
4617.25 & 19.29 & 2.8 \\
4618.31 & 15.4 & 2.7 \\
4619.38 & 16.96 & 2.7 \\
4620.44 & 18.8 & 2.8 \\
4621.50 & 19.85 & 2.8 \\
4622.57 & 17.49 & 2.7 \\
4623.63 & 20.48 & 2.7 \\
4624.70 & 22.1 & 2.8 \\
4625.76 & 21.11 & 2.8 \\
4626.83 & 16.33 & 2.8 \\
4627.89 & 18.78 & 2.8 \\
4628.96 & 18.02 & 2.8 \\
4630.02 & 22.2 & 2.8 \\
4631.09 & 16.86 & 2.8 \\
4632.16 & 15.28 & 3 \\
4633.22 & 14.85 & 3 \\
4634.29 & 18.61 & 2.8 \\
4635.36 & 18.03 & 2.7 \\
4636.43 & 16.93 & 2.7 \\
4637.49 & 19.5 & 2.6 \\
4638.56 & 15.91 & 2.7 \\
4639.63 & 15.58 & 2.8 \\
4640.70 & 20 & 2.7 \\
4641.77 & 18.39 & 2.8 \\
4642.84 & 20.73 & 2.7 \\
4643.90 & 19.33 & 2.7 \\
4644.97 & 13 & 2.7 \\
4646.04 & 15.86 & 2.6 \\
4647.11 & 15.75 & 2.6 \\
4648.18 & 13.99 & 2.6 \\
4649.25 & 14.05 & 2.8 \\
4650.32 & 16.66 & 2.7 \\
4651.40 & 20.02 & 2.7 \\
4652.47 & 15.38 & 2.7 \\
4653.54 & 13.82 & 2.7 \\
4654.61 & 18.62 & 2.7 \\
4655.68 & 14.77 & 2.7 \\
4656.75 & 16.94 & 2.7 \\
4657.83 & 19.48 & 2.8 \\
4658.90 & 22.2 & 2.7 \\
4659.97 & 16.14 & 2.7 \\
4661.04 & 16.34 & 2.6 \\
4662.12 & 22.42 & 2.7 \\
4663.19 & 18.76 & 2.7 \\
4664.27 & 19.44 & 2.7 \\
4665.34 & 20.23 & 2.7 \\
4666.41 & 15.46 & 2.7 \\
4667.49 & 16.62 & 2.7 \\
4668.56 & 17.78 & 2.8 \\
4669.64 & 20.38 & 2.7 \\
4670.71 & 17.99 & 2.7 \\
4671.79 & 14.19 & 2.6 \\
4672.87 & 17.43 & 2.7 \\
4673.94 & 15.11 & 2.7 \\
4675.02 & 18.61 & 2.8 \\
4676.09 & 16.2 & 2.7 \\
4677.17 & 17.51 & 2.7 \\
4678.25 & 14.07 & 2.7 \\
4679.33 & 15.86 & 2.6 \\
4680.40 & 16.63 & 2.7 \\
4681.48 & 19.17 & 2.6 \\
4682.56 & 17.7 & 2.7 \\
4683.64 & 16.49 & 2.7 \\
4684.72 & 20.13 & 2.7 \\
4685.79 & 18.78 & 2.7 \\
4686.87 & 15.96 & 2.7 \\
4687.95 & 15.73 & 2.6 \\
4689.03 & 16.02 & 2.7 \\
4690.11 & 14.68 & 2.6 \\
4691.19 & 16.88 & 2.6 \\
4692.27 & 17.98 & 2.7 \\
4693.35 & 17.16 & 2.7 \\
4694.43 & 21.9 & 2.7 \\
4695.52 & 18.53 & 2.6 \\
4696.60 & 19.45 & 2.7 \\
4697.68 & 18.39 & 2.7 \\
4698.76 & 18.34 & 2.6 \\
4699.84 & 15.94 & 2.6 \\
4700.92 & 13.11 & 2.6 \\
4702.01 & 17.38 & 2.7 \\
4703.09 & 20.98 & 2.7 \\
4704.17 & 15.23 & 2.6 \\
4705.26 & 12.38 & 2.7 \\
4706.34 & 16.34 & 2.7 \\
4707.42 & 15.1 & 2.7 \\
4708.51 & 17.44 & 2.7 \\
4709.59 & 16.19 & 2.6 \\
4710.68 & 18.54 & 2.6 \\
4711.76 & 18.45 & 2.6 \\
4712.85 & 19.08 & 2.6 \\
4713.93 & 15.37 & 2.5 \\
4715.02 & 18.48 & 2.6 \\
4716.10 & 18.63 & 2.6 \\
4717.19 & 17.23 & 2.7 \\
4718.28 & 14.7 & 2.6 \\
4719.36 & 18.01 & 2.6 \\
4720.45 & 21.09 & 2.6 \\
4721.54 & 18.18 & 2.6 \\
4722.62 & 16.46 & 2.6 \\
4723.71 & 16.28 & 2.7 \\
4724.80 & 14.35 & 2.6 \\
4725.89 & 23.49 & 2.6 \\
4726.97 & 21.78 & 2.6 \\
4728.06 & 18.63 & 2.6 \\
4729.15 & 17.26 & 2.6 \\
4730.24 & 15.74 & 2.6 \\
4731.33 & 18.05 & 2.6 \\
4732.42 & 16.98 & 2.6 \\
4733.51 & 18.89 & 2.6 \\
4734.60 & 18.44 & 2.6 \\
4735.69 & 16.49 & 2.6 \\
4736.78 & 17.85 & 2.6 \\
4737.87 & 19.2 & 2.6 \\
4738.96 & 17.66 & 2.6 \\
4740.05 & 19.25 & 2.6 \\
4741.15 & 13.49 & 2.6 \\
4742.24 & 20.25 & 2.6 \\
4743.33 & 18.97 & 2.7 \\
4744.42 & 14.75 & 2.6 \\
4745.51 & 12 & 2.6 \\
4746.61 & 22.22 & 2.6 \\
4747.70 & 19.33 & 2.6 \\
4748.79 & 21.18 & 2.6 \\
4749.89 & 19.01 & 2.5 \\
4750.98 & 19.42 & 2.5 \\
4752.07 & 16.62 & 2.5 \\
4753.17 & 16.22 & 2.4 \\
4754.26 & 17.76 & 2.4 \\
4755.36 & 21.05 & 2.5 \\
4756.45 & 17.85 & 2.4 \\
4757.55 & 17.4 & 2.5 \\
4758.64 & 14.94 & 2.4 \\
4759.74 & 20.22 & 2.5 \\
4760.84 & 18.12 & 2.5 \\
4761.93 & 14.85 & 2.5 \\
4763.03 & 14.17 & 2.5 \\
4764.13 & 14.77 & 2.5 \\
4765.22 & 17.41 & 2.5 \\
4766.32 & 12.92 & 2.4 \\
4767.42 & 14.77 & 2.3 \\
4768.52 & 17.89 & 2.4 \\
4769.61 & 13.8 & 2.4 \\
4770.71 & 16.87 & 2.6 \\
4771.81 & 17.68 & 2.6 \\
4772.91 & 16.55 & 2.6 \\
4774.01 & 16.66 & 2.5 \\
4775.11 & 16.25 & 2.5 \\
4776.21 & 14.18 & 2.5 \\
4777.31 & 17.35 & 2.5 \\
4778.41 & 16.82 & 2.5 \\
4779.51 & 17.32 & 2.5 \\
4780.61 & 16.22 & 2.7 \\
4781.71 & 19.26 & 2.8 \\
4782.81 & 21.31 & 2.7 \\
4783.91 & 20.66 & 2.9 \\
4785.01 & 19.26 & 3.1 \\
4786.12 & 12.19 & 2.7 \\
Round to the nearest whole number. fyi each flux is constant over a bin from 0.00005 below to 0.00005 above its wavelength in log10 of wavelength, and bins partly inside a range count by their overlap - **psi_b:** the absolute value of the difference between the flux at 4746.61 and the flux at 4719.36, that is 4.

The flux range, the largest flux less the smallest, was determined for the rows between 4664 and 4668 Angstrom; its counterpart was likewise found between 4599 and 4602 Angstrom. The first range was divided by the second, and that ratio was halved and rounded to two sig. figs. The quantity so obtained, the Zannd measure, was 1.6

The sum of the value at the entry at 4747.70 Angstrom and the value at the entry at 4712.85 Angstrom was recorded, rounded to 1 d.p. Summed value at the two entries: 38.4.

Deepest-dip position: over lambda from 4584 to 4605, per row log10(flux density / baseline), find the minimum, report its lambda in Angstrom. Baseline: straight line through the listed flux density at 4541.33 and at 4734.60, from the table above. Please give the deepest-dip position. 4584.41 Angstrom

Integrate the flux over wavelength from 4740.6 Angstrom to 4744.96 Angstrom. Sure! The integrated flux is 74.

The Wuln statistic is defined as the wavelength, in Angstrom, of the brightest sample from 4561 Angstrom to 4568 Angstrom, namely 4566.50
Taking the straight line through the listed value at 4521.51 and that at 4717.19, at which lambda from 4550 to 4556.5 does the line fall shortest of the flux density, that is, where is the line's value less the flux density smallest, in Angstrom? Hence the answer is 4556.00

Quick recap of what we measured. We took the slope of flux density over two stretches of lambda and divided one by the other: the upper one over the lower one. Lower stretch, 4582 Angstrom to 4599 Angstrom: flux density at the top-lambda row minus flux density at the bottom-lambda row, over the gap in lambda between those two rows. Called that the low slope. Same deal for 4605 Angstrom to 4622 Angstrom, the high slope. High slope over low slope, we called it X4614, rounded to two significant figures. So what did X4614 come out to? -13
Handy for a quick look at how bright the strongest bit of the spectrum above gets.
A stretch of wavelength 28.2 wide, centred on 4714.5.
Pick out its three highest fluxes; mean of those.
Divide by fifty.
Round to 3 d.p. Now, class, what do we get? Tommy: 0.442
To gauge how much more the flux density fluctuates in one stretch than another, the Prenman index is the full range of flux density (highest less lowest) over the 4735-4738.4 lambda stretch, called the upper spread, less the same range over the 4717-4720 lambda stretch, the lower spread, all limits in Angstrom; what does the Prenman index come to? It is -1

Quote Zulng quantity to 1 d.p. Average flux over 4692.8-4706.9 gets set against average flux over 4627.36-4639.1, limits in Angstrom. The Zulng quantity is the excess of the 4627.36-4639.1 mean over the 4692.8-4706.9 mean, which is 0.4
